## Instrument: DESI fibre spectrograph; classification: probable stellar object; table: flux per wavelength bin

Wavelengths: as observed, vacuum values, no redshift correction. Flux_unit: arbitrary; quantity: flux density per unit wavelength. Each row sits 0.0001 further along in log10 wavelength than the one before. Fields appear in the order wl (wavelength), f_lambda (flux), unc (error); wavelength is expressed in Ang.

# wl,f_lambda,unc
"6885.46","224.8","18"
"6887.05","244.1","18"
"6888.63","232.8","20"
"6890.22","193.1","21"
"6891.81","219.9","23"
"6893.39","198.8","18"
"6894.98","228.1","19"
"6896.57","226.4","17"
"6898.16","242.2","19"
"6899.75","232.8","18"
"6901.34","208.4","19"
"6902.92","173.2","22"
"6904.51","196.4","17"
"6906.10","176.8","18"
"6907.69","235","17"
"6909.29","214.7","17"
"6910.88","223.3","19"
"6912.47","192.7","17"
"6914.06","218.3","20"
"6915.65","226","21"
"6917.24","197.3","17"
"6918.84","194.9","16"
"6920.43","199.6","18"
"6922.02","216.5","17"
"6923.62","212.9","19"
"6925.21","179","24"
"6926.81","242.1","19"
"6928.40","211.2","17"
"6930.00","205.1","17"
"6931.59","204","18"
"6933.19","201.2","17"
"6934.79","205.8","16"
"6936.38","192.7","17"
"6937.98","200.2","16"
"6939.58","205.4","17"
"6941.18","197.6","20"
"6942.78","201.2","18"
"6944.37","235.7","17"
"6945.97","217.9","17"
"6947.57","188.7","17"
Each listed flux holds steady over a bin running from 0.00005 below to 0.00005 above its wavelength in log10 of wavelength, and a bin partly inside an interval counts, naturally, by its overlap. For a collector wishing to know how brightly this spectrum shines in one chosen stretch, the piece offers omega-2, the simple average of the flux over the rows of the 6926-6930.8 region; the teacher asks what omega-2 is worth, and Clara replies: 219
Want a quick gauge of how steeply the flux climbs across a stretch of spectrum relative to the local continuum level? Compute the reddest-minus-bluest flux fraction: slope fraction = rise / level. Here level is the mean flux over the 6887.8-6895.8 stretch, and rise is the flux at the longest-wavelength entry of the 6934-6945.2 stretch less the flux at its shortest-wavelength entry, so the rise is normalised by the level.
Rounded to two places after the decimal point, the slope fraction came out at 0.14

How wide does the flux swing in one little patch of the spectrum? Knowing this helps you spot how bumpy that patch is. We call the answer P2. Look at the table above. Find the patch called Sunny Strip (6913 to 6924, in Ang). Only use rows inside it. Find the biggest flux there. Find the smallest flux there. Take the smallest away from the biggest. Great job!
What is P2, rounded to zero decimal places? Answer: 31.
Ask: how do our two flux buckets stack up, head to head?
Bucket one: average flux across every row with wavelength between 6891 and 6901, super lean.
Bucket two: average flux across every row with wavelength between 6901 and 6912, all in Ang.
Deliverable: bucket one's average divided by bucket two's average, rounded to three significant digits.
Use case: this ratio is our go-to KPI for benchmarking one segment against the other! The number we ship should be 1.10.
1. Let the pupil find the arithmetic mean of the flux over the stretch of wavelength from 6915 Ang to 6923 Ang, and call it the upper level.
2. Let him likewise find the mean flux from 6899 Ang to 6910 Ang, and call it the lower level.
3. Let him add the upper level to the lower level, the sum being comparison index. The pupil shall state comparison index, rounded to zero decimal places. 412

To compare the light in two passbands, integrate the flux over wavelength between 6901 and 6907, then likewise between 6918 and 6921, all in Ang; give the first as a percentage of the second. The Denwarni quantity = 191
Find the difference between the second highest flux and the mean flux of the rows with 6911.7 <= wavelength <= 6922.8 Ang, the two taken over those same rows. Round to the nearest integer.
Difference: 12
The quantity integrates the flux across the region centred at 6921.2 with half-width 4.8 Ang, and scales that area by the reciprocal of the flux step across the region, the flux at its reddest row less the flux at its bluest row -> -105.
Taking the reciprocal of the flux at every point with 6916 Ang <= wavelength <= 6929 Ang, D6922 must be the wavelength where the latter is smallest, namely 6926.81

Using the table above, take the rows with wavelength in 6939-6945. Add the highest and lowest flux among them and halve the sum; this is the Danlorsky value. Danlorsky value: 217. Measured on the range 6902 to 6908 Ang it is 204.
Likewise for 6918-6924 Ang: 206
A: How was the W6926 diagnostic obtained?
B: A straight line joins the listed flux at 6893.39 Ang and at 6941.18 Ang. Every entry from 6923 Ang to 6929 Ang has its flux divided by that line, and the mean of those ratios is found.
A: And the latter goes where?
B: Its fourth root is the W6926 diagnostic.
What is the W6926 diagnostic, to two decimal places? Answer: 1.02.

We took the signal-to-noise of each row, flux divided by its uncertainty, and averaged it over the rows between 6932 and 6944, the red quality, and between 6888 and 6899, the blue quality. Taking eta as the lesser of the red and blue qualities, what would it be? 11.4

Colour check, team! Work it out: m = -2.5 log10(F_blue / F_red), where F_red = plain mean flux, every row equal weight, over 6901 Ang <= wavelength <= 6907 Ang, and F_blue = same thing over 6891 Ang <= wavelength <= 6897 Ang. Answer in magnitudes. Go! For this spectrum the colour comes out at -0.16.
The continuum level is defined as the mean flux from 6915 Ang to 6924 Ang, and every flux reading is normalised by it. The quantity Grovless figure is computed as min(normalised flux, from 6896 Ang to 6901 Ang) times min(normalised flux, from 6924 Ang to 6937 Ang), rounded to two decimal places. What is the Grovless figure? 0.94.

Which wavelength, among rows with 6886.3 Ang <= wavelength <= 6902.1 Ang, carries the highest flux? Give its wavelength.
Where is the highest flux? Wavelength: 6887.05 Ang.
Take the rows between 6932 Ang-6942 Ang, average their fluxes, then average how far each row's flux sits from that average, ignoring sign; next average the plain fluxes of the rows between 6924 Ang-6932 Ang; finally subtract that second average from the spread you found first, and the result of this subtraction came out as -205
